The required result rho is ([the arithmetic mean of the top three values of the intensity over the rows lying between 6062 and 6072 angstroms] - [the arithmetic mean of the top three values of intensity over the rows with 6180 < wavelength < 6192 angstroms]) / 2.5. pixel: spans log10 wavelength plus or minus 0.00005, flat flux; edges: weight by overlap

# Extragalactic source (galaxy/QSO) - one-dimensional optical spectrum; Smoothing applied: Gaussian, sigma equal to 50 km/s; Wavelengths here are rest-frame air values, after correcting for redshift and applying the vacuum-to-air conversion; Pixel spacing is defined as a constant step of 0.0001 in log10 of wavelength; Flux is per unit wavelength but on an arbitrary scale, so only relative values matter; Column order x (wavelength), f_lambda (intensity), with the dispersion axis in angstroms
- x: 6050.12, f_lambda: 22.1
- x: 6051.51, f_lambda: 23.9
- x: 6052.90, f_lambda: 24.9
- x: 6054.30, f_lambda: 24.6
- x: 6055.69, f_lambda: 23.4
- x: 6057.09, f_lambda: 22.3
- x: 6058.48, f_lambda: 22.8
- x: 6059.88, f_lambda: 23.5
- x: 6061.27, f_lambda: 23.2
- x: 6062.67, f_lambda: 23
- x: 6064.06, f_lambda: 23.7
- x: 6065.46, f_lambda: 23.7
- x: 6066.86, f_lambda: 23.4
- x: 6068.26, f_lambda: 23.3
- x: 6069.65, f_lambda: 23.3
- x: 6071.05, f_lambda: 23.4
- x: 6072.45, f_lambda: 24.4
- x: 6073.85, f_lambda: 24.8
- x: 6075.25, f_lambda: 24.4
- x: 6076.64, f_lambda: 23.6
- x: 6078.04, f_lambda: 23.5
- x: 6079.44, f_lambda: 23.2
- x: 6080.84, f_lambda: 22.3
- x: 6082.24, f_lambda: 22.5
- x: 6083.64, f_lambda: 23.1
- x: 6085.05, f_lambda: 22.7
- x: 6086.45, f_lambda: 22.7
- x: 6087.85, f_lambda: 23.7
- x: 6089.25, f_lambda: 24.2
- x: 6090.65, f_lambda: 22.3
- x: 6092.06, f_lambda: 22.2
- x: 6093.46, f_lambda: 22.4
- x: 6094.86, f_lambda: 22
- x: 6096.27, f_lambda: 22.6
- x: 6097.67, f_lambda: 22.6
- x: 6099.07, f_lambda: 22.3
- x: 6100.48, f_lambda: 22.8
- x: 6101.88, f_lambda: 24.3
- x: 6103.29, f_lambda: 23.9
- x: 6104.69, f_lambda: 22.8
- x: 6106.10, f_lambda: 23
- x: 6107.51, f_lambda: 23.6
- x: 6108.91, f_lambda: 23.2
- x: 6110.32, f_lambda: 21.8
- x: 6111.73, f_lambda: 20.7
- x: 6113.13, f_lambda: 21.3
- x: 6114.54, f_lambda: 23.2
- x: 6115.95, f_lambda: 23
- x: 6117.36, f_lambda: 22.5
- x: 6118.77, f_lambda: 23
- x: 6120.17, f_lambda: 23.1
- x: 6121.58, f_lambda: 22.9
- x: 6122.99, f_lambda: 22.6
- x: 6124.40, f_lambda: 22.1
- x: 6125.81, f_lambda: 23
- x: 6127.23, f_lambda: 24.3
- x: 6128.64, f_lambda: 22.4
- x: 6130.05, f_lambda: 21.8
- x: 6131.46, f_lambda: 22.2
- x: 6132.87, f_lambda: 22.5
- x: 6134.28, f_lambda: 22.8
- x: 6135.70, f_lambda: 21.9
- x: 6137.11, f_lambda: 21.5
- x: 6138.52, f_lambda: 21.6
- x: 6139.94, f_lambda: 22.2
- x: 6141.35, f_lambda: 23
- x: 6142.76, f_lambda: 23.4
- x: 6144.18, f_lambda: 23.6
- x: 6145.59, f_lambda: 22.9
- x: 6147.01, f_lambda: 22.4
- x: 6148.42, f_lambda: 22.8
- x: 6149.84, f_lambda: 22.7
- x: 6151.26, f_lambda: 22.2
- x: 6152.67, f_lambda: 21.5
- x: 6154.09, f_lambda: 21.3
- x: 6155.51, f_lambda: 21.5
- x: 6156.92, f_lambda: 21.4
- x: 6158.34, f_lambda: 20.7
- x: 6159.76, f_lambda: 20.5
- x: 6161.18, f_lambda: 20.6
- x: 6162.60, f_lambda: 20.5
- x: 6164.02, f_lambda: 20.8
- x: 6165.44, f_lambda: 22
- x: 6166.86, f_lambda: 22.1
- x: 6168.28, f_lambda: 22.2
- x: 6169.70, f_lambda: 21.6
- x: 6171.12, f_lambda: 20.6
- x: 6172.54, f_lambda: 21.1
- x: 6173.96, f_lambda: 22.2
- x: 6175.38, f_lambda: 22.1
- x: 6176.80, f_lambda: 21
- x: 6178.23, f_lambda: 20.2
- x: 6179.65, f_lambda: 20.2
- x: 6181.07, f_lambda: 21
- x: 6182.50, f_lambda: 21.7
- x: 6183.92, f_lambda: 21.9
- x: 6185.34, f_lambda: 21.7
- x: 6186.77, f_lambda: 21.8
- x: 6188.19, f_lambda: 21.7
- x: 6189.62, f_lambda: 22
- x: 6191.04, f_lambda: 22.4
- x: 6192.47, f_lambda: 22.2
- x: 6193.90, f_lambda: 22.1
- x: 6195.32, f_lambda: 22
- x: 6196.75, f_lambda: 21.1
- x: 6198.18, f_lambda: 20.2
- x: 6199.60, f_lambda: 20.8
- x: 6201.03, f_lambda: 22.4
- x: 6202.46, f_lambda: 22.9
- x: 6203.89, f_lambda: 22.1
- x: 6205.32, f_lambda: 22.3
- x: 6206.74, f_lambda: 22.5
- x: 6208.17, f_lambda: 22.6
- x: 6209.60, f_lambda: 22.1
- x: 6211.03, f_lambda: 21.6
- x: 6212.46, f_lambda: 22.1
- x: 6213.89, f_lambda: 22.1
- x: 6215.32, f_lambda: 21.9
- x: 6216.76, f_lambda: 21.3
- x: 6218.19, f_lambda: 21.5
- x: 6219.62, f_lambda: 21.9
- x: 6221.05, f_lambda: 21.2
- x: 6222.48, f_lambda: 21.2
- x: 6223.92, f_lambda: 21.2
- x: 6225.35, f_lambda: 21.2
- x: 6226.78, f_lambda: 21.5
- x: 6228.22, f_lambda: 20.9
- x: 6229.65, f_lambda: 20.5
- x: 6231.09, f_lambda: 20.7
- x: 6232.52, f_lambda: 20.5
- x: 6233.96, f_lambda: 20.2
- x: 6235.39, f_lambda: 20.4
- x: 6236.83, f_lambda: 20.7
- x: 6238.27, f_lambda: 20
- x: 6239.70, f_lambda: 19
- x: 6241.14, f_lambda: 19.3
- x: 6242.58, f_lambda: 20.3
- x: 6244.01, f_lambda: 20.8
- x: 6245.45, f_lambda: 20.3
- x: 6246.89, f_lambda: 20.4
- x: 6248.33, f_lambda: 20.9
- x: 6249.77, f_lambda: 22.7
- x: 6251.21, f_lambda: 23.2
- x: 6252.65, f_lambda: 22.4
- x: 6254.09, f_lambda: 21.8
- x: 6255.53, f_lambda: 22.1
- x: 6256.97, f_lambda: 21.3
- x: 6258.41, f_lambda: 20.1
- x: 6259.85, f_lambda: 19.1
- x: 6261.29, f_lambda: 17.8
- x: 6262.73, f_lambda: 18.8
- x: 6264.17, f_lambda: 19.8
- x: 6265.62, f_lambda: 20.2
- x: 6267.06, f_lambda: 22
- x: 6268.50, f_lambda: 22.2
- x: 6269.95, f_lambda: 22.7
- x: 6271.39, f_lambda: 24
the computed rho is 0.6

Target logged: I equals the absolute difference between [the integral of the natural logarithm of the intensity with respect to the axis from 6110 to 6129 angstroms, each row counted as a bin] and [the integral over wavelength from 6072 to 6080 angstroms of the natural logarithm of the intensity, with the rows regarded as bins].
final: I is 34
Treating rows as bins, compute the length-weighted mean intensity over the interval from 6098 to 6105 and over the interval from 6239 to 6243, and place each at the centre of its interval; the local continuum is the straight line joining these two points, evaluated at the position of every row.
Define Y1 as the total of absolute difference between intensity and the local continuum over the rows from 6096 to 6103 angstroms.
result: 4.0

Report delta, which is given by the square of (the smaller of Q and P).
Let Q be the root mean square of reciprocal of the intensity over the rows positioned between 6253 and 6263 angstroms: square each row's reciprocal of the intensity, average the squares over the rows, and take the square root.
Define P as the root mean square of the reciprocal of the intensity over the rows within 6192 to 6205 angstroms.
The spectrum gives 0.0021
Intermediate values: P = 0.0461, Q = 0.0501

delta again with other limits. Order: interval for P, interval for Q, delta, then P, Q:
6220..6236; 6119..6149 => 0.0020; 0.0480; 0.0443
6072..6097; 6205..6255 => 0.0019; 0.0433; 0.0472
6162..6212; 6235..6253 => 0.0021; 0.0463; 0.0483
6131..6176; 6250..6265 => 0.0021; 0.0458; 0.0489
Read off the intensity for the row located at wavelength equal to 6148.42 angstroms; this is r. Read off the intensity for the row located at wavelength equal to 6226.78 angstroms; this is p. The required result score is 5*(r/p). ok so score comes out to 5.30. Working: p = 21.5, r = 22.8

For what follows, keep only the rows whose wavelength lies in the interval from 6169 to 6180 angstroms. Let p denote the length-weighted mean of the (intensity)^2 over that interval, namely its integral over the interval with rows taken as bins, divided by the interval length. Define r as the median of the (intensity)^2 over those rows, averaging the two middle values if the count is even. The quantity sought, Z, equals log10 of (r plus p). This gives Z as 2.95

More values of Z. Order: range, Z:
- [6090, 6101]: 3.00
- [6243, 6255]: 2.96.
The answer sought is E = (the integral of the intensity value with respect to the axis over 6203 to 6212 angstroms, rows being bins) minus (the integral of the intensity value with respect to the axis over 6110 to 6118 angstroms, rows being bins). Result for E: 23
